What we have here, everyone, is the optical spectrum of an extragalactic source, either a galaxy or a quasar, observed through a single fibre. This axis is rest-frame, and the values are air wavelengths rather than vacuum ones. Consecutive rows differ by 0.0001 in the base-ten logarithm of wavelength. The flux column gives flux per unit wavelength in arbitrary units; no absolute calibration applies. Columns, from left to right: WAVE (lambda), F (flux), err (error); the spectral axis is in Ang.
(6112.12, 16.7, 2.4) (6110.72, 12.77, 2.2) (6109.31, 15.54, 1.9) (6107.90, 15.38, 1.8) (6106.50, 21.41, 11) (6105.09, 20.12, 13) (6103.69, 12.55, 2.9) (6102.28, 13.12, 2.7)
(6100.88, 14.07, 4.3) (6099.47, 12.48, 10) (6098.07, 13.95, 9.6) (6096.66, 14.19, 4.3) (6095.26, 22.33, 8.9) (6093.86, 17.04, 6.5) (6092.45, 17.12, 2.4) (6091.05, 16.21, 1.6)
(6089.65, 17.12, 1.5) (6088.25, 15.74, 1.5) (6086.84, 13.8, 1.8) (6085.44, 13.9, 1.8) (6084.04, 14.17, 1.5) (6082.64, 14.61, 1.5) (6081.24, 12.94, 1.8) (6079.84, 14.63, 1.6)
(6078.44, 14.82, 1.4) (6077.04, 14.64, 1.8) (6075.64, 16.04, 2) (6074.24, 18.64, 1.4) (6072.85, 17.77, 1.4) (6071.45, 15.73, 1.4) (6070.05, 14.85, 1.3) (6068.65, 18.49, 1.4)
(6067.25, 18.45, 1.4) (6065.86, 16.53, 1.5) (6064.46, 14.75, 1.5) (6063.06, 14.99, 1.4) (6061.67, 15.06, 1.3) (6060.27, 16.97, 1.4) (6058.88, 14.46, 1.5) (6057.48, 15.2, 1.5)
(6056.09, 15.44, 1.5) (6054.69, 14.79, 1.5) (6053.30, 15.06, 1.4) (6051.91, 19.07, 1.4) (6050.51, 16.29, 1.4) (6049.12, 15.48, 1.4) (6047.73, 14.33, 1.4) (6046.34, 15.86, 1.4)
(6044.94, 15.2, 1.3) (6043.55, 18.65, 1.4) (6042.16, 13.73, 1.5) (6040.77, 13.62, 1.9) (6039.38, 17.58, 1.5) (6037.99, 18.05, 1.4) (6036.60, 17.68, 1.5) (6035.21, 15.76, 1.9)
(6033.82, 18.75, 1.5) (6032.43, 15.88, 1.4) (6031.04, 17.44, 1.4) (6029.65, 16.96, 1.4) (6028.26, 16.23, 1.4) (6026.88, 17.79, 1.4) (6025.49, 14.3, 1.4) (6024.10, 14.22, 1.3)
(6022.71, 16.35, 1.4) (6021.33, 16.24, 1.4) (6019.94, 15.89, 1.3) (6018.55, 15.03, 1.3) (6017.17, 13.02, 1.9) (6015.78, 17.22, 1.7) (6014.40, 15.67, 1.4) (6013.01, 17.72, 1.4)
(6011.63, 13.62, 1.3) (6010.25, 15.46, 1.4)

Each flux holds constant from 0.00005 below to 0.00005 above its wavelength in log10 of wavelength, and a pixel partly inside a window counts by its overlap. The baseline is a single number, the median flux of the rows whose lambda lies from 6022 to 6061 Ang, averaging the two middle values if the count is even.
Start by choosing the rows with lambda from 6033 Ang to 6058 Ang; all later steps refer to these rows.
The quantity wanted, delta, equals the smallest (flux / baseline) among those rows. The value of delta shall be 0.858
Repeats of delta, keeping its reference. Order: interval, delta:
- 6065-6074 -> 0.936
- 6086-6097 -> 0.870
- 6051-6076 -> 0.911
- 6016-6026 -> 0.820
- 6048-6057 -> 0.932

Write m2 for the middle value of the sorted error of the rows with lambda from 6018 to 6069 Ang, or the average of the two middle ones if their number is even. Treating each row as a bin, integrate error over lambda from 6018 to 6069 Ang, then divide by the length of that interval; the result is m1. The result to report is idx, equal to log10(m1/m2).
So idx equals 0.013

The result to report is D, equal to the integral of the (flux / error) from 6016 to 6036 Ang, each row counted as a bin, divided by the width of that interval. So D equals 11.1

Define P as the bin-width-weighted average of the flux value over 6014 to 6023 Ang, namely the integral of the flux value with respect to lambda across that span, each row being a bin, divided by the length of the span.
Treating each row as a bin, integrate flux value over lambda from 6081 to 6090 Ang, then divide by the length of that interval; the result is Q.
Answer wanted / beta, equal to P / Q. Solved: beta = 1.07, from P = 15.6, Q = 14.6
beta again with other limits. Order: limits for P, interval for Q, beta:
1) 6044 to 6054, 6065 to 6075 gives 0.93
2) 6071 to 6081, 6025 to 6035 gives 0.95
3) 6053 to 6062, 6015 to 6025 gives 0.99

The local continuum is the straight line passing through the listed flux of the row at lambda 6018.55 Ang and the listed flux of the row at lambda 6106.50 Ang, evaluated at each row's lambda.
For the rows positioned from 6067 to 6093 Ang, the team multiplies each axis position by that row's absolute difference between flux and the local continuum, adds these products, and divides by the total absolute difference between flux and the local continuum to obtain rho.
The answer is 6082.2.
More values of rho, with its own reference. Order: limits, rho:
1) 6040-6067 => 6054.0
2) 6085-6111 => 6098.8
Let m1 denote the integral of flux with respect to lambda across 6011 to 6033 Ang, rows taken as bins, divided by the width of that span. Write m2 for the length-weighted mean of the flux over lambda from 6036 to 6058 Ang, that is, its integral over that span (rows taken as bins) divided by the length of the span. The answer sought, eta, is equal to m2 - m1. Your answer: 0.1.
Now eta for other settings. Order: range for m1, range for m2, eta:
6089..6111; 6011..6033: -0.2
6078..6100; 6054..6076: 0.8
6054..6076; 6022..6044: 0.3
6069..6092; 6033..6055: 0.9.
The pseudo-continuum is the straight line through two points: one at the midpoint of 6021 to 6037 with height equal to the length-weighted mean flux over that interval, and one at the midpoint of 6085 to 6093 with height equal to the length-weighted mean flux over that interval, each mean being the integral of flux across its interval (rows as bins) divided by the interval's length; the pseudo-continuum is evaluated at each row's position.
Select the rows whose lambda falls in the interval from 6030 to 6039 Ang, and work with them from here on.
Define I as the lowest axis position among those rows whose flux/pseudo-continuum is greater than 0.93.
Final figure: 6031.04 Ang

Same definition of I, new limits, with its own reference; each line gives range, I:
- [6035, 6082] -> 6035.21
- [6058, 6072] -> 6060.27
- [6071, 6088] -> 6071.45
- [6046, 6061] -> 6046.34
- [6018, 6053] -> 6019.94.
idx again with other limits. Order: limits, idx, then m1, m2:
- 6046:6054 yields 0.001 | 1.40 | 1.40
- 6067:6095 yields 0.118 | 1.97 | 1.50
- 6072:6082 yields 0.007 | 1.63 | 1.60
